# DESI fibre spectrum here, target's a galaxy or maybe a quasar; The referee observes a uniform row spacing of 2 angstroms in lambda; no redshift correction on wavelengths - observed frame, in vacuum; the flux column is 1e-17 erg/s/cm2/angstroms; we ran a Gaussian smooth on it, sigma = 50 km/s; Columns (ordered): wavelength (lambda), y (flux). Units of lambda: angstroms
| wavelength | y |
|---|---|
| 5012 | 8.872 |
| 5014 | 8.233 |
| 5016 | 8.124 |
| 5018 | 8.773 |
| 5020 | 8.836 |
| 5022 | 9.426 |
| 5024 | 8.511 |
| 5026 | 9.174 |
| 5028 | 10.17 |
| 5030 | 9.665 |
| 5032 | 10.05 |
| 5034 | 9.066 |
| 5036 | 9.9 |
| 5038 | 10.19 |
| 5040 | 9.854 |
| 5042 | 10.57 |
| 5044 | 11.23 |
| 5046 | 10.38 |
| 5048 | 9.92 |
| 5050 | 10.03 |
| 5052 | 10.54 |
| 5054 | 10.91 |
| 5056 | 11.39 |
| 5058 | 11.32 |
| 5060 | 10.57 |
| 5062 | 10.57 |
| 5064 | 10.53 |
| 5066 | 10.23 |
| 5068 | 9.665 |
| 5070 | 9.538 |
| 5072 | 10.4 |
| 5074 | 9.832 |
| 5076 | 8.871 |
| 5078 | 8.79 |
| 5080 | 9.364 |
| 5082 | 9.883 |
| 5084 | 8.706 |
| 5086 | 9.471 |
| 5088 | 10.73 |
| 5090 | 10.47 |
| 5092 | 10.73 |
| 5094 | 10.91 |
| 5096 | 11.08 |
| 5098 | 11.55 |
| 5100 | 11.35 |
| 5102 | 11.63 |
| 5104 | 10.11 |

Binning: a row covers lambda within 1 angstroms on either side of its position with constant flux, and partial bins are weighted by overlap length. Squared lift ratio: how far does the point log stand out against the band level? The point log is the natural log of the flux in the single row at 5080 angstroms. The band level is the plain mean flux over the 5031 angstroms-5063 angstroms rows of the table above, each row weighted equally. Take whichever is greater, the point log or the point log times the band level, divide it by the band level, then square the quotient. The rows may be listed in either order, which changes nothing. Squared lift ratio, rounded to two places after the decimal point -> 5.00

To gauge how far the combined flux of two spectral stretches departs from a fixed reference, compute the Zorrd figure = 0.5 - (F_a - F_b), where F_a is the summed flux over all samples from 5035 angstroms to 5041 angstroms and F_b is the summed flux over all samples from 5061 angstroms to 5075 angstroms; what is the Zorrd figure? 41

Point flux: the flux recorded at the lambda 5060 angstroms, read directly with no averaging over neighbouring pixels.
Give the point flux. 10.57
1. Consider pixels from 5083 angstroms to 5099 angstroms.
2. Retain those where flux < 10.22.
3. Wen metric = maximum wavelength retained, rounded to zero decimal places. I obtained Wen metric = 5086 angstroms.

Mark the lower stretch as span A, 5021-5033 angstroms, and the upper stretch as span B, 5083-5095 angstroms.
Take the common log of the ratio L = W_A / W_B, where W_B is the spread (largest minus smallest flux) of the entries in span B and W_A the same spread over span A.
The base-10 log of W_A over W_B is -0.12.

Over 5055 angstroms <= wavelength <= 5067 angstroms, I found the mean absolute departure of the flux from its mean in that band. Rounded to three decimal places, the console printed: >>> 0.391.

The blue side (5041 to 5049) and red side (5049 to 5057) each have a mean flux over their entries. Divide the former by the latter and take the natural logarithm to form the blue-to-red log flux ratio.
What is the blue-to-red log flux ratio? -0.02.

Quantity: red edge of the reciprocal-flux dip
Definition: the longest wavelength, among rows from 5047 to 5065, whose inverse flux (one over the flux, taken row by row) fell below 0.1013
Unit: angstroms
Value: 5064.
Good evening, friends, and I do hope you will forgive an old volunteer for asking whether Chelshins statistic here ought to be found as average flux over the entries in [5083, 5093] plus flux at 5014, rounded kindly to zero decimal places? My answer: 18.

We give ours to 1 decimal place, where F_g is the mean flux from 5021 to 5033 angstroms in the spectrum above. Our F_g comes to 9.5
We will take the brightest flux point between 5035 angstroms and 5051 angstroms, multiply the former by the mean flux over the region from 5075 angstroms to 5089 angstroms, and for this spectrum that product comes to 106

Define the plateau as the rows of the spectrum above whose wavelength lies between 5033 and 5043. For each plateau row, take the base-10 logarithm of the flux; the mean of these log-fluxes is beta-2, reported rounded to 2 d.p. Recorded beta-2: 1.00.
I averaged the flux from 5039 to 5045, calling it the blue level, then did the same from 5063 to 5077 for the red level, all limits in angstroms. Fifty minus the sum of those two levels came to 29.6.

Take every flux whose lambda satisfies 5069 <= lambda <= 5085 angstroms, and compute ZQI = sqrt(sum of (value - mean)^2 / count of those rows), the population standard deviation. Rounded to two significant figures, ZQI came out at 0.57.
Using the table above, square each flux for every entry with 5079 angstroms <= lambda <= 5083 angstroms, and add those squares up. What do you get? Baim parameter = 185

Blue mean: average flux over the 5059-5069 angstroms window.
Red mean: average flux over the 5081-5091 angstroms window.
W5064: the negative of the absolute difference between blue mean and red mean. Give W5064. -0.46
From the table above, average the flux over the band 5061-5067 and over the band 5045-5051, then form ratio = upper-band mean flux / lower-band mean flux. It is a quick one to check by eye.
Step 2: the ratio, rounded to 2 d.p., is 1.03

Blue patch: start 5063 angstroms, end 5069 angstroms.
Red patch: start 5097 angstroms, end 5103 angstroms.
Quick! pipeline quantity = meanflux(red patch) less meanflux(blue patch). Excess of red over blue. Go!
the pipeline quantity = 1.4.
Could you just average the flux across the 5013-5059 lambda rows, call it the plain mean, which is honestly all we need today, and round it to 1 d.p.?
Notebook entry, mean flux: 9.8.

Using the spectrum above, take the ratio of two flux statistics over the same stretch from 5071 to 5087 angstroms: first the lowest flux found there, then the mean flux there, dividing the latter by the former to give 1.08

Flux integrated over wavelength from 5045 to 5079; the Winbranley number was 347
